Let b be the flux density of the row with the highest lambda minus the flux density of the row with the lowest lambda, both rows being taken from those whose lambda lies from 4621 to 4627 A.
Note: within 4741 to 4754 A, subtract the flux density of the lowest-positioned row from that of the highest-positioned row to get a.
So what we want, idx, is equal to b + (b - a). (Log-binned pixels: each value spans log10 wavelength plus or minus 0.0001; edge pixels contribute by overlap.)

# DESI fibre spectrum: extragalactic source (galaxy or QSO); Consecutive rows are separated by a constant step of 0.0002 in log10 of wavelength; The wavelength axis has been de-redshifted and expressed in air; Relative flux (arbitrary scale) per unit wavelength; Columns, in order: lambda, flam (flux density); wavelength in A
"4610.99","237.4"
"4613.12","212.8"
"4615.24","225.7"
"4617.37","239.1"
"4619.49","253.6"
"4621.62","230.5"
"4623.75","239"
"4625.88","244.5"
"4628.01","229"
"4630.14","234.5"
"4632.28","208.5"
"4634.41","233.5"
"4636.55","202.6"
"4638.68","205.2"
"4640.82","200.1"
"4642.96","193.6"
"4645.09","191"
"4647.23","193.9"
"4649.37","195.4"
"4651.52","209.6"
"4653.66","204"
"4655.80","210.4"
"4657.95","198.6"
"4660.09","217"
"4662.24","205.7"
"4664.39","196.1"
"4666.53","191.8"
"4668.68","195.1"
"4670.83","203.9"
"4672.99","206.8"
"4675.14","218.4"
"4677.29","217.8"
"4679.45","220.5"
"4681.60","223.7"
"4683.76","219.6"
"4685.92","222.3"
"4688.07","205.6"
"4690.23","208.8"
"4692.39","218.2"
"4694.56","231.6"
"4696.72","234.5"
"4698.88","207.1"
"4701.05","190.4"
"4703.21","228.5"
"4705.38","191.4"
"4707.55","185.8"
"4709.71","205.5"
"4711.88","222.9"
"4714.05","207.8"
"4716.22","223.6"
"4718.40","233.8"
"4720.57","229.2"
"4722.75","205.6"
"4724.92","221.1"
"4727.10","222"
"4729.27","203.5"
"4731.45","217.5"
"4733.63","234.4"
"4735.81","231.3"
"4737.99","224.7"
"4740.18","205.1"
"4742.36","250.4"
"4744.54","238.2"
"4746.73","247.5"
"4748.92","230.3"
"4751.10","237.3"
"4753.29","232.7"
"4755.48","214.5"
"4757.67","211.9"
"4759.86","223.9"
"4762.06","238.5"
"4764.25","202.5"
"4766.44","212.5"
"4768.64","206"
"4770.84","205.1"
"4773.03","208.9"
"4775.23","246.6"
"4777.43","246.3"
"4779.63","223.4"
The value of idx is 46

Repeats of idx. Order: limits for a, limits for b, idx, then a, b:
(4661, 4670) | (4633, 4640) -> -46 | -11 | -28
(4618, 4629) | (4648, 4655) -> 42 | -25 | 9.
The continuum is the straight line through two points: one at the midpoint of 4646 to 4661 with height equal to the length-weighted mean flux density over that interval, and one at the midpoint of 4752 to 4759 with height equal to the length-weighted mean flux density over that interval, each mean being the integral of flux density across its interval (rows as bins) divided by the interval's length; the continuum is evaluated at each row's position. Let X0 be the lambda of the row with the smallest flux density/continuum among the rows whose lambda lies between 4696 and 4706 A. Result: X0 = 4701.05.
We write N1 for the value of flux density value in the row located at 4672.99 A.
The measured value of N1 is 206.8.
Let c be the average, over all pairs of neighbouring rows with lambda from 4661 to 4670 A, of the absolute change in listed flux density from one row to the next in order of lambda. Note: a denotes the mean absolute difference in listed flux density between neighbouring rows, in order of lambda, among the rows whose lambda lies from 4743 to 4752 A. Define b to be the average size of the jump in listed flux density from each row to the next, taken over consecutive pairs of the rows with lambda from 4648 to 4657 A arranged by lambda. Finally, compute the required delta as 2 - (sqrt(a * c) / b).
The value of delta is 1.08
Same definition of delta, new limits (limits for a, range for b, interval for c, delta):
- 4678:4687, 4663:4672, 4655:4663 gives 0.76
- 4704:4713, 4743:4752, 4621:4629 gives 0.94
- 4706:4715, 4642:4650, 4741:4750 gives -4.42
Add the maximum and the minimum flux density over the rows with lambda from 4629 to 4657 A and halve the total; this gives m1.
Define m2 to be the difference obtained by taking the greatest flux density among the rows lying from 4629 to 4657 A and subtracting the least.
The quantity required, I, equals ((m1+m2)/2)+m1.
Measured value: 341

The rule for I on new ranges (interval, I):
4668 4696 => 338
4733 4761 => 364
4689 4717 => 340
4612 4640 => 368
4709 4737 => 344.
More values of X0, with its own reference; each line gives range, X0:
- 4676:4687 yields 4677.29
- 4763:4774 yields 4764.25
